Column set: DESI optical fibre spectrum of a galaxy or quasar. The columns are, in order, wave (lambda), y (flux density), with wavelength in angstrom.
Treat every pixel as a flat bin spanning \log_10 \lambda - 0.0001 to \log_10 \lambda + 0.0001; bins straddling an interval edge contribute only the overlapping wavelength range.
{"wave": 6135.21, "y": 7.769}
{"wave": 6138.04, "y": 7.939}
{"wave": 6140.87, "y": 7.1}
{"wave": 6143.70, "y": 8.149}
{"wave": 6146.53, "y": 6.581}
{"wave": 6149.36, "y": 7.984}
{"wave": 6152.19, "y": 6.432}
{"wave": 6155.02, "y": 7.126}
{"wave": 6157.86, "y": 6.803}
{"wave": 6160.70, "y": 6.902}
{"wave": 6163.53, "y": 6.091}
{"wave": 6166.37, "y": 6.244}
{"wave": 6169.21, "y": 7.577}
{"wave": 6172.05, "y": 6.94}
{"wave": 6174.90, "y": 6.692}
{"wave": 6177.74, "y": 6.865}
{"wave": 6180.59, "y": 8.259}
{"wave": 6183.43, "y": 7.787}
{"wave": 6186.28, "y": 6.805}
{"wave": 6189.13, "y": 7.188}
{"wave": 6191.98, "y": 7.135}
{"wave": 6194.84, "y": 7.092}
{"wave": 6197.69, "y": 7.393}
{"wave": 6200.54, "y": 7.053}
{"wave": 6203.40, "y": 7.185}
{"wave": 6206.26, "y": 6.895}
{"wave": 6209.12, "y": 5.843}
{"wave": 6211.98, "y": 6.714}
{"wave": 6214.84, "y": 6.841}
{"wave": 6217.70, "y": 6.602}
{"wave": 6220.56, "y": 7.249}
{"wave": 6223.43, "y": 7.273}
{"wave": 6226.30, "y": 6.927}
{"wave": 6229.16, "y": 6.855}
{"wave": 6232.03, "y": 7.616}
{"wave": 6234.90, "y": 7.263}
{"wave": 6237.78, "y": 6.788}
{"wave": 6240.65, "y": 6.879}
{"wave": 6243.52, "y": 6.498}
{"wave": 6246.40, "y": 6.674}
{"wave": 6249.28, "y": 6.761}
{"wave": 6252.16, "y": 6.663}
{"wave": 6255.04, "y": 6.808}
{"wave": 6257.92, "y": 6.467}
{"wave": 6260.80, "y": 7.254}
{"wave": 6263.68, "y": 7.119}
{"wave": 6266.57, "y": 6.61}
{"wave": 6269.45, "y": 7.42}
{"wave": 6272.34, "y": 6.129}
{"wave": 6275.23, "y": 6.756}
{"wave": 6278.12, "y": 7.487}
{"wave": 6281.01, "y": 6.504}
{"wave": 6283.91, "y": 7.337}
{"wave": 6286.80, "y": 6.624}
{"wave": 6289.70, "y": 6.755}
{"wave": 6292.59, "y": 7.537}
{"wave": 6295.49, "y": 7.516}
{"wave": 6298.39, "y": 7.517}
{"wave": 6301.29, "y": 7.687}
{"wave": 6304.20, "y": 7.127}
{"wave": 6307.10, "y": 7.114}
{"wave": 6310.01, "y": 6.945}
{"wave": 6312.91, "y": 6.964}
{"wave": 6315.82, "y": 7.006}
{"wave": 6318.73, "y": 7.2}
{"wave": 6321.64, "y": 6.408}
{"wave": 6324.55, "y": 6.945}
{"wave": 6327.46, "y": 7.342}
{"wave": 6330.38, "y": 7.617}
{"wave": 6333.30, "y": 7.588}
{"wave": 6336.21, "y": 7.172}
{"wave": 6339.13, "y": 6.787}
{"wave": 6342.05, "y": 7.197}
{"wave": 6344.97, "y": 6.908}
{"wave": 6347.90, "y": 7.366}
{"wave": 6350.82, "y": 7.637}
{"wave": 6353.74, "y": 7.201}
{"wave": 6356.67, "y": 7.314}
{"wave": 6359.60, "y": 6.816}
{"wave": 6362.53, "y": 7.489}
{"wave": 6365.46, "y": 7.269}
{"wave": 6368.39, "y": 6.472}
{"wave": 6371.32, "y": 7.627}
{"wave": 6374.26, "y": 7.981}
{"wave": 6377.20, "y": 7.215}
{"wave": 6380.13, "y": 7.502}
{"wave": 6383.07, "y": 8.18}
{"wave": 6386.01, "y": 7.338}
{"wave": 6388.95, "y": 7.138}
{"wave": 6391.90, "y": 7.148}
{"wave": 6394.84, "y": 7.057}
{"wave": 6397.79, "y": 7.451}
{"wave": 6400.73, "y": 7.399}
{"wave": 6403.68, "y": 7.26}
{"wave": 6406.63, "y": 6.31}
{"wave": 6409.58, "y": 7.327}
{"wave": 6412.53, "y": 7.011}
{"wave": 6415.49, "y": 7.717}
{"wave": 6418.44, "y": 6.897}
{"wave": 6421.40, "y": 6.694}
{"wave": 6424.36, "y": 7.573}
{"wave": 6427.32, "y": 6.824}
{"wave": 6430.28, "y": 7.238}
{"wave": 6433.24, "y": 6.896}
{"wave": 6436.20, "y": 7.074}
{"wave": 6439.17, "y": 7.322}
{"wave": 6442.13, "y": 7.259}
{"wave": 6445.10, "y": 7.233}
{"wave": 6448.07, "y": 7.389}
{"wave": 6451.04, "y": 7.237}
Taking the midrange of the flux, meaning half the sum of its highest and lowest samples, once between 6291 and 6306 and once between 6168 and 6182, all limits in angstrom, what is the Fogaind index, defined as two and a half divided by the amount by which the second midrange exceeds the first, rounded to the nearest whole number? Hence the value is 36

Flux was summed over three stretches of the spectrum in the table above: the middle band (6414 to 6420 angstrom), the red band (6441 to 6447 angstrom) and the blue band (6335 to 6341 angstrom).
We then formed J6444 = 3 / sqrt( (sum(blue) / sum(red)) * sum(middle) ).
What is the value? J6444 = 0.800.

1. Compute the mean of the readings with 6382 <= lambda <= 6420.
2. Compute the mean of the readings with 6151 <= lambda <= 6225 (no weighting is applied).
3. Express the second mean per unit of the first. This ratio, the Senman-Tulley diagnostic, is 0.96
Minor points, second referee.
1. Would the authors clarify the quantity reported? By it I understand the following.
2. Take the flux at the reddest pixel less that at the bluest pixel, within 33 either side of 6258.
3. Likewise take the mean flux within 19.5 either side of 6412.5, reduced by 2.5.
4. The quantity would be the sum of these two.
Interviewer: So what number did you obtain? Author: 4.46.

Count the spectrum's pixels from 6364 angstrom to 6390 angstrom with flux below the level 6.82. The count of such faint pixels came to 1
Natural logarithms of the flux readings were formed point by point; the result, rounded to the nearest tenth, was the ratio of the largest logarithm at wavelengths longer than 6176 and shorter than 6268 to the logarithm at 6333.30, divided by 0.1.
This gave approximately 10.4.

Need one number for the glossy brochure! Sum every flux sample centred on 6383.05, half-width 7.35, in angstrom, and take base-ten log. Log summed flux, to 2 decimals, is 1.57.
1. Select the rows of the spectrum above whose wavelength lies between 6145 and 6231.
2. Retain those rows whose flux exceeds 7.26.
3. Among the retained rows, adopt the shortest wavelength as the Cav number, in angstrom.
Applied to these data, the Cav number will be 6149.36 angstrom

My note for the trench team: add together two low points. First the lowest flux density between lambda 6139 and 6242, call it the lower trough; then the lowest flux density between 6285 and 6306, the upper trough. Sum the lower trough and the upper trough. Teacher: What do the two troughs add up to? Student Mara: 12.5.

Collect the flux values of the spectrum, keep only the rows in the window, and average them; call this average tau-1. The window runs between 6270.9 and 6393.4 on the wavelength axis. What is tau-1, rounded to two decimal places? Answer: 7.19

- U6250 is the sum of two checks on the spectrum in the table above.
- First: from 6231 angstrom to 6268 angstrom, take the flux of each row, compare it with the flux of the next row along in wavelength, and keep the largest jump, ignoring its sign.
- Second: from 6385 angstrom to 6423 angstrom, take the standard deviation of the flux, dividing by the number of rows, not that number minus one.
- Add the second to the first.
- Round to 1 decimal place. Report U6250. 1.1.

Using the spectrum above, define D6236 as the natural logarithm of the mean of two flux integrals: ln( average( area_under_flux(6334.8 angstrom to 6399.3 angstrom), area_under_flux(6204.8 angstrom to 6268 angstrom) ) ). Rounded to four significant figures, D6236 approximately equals 6.112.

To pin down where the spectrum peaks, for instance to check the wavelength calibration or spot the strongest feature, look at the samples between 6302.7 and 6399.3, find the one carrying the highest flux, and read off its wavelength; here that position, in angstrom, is 6383.07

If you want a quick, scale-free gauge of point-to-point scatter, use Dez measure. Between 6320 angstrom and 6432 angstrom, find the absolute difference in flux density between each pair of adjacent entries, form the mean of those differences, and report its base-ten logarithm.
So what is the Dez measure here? -0.33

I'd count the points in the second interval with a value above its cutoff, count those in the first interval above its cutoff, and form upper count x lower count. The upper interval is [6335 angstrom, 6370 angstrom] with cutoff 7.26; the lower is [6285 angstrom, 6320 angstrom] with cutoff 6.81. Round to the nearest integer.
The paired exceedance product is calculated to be 50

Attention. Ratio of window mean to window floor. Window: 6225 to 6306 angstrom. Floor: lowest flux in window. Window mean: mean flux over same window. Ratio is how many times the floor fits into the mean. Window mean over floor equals 1.14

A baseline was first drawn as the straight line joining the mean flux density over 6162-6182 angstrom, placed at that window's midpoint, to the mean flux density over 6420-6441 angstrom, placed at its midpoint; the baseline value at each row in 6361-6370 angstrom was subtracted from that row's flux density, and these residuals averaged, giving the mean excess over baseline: 0.0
